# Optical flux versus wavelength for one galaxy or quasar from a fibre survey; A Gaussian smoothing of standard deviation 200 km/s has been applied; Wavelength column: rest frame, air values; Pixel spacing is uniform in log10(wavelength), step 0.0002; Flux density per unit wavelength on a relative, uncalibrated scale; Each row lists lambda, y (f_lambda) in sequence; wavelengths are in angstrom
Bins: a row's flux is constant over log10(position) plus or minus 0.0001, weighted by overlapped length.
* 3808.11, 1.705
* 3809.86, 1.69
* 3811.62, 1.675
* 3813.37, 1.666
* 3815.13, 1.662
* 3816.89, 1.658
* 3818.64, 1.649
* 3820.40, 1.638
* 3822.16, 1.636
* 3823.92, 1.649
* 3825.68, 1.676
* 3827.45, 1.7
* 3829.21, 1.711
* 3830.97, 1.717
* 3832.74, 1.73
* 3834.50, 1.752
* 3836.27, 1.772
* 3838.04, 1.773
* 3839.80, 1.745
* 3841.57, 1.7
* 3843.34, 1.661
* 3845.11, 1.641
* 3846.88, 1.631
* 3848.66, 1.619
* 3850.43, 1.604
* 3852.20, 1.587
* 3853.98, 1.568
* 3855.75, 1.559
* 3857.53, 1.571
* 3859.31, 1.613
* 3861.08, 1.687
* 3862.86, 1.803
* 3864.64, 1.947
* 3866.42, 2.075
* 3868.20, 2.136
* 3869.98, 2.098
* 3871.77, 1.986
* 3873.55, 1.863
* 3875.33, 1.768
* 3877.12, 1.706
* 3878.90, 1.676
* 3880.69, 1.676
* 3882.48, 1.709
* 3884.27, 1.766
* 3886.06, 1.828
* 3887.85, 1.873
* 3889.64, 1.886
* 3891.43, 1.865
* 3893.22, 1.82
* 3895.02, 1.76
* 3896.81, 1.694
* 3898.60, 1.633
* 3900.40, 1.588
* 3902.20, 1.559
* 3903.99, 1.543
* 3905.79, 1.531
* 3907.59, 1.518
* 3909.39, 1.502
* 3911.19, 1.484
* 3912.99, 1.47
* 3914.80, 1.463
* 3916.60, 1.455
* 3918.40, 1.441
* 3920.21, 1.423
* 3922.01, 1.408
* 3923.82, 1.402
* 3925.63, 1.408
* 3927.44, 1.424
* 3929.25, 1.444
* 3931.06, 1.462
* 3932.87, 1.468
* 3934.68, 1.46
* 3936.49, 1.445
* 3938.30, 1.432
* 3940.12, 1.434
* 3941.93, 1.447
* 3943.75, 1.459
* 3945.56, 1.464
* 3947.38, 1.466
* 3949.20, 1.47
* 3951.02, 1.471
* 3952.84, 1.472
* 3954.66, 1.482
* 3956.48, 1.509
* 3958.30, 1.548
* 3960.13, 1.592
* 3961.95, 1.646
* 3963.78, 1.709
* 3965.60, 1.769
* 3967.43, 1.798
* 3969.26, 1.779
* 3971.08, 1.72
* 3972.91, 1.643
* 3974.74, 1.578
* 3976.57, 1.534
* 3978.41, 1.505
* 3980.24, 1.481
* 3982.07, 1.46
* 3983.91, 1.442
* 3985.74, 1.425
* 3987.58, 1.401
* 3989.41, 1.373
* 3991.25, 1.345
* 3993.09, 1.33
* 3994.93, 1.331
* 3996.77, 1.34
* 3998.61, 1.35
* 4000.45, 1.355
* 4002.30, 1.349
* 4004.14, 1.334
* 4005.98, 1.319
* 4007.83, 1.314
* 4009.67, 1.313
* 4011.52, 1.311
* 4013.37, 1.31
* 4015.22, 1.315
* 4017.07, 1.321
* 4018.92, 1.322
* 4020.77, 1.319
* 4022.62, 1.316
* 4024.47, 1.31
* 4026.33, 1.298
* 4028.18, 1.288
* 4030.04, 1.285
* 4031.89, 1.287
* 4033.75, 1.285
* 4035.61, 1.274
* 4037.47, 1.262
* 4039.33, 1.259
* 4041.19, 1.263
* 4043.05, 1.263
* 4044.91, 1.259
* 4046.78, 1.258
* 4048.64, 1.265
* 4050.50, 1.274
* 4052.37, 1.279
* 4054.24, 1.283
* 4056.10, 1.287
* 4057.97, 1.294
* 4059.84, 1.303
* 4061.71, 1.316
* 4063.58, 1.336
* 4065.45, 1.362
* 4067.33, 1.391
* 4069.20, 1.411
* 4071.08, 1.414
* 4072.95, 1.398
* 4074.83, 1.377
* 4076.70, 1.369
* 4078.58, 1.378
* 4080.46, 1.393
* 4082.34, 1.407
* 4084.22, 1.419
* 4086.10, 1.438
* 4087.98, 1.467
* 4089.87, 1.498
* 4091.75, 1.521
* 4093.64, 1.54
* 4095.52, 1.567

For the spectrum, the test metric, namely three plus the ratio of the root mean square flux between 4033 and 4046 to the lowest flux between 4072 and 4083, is 3.93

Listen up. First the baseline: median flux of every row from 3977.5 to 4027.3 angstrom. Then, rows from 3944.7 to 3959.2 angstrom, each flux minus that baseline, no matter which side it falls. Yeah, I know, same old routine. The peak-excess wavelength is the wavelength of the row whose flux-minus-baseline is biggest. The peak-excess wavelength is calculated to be 3958.30 angstrom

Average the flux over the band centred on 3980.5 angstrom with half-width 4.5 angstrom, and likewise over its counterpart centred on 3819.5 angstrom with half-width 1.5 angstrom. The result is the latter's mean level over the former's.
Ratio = 1.11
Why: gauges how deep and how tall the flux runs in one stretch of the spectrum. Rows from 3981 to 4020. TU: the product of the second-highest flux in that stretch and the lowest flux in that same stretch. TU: 1.9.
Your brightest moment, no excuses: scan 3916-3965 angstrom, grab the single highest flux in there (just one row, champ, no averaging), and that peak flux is 1.709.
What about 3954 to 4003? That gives 1.798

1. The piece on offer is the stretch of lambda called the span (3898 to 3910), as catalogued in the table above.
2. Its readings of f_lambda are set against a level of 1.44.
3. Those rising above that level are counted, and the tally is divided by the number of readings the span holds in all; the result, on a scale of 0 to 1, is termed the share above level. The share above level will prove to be 1.00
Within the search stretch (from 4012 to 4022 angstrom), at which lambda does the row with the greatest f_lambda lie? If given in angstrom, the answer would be 4018.92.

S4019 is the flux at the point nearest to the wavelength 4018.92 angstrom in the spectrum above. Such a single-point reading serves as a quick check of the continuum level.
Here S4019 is 1.322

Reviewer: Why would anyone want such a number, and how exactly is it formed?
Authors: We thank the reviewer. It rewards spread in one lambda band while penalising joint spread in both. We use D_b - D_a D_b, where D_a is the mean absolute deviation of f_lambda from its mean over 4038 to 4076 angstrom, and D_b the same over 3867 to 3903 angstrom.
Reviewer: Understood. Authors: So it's 0.11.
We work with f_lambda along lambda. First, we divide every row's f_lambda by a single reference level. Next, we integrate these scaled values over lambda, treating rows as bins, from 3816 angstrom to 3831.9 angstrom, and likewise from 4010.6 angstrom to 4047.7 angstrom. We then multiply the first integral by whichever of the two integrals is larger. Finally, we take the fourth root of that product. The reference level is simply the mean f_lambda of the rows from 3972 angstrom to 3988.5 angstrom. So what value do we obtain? 4.9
